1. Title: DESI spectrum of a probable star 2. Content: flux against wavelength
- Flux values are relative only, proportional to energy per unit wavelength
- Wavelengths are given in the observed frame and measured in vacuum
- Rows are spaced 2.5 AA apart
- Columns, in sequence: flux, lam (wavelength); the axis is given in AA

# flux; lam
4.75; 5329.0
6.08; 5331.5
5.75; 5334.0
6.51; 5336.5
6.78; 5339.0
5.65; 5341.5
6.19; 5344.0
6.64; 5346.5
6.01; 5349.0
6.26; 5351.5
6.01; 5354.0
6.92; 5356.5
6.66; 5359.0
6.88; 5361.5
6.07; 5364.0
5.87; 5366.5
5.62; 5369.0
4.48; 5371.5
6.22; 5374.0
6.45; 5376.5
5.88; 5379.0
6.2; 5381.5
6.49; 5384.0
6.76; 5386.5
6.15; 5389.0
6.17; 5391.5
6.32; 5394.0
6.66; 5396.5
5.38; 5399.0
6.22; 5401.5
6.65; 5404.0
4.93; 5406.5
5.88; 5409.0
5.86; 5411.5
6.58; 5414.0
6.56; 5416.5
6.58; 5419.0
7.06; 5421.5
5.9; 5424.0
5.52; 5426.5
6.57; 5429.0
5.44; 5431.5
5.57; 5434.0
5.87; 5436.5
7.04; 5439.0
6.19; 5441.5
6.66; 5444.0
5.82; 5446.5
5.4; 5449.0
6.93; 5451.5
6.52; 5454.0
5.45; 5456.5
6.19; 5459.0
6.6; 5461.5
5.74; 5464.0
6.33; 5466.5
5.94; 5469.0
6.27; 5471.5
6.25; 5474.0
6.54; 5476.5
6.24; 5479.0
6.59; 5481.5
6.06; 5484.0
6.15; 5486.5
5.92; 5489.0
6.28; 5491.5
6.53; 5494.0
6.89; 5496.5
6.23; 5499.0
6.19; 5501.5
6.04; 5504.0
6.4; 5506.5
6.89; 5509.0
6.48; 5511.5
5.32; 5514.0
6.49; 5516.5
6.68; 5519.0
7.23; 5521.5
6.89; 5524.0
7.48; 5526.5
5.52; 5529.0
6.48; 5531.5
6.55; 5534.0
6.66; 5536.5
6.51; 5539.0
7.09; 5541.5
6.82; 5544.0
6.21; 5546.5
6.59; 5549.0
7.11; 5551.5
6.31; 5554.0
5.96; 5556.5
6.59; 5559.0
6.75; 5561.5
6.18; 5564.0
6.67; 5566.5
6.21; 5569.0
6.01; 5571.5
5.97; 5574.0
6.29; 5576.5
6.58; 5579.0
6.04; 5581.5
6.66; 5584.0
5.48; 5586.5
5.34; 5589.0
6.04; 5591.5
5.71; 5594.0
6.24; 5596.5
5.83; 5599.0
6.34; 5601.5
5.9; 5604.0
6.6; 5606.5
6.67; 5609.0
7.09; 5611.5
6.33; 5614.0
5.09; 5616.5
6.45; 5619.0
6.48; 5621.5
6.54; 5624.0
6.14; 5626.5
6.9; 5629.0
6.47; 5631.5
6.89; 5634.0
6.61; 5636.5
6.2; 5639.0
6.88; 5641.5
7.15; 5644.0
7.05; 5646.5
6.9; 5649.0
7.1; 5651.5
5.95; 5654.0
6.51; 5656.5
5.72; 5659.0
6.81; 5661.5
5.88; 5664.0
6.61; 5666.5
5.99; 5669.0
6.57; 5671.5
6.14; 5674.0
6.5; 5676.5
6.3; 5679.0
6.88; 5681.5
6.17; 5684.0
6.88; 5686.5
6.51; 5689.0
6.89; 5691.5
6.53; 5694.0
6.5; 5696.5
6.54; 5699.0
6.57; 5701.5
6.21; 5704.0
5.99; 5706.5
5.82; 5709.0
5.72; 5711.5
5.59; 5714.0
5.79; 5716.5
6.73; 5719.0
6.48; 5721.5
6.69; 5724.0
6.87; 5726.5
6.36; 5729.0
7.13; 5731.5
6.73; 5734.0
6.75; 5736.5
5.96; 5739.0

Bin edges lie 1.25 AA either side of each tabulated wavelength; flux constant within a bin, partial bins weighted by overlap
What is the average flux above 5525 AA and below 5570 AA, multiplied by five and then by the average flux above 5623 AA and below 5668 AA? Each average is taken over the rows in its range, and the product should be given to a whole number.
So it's 215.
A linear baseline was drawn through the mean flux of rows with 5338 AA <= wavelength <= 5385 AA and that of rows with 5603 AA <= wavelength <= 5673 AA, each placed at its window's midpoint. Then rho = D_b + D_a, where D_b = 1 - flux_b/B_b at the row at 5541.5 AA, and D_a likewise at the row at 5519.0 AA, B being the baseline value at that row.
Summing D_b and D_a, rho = -0.165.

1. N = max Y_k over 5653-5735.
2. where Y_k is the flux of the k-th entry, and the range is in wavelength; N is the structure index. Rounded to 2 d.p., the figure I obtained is 7.13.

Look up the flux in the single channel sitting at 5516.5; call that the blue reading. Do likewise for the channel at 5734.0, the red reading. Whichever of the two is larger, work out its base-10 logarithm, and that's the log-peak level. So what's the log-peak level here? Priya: 0.828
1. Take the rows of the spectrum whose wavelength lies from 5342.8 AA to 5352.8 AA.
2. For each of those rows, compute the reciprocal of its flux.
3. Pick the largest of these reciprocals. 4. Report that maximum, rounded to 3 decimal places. 0.166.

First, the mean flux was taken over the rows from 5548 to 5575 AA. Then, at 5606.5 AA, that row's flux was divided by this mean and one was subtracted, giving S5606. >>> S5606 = 0.032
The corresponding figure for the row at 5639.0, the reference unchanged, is -0.031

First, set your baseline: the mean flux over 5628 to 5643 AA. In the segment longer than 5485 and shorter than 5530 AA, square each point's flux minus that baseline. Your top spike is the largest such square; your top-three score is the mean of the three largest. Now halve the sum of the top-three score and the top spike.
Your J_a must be 1.5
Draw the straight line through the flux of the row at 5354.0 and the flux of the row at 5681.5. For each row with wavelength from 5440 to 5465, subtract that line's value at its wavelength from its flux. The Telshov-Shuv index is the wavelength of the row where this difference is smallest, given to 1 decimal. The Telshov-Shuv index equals 5449.0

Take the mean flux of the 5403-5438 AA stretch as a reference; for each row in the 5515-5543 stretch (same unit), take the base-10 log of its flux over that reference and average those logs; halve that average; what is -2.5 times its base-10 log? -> 4.2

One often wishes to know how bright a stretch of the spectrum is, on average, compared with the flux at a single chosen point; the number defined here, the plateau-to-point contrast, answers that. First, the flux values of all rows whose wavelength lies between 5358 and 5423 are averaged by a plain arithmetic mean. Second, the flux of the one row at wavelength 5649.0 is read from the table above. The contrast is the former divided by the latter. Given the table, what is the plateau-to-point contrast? 0.895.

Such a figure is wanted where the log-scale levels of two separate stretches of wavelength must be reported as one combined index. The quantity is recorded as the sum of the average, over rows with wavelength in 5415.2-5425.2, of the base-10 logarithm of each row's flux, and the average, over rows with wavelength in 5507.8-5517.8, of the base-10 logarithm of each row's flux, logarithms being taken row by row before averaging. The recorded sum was 1.61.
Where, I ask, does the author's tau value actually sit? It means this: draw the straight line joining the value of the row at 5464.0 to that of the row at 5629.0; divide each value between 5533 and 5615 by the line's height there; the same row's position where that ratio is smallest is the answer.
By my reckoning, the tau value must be 5589.0 AA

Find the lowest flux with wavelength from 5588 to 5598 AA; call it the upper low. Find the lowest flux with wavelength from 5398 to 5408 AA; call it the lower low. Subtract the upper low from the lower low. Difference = -0.41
